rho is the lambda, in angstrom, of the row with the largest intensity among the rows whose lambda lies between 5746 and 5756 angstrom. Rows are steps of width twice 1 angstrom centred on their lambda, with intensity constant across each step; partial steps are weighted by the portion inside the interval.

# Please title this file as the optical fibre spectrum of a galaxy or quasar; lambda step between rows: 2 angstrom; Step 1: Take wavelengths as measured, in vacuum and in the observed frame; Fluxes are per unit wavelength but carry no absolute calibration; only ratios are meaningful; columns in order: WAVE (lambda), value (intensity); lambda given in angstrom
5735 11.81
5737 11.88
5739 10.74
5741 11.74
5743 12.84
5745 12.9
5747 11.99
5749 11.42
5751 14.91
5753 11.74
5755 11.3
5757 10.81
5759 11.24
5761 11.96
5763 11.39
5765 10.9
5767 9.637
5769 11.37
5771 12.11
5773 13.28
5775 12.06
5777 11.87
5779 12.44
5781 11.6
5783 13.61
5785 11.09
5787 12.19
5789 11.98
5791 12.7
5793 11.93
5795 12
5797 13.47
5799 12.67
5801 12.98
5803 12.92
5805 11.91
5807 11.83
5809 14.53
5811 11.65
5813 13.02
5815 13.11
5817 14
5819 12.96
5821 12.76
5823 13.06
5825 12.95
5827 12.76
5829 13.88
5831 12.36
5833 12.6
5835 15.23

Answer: 5751 angstrom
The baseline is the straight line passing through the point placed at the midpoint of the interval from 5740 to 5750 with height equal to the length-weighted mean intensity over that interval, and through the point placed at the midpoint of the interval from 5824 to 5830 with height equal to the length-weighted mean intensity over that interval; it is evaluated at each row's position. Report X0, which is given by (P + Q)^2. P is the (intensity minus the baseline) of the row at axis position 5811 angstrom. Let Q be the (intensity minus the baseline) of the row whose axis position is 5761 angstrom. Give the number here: 3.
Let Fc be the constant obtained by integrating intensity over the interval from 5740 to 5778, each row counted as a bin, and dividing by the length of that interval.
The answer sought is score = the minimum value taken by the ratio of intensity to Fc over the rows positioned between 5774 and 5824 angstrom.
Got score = 0.93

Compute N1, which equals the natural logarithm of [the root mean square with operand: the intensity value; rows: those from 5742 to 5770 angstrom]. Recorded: 2.47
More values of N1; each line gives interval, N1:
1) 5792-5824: 2.55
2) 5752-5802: 2.48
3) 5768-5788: 2.50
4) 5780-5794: 2.50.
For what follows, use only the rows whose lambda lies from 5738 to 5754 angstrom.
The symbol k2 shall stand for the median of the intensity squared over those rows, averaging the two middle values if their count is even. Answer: 141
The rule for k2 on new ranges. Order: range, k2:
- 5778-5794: 146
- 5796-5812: 164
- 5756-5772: 128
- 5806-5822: 169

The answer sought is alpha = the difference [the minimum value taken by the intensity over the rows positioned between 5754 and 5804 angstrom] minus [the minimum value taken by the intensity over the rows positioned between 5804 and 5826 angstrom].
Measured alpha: -2.01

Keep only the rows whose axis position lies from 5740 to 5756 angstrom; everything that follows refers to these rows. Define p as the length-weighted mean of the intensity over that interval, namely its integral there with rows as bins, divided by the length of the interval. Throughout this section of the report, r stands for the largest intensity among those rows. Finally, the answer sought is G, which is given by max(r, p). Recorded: 14.9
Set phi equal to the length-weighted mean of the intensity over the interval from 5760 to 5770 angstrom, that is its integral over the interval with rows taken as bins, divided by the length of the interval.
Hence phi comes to 11.1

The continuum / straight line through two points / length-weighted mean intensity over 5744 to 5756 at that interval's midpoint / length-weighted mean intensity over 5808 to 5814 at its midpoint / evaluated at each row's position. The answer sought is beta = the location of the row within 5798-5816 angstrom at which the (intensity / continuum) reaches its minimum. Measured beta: 5811 angstrom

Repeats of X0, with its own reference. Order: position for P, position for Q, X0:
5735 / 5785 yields 3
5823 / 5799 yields 0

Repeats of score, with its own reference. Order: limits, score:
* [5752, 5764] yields 0.91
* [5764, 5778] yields 0.81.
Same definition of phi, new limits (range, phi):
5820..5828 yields 12.9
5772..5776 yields 12.7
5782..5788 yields 12.3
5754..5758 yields 11.1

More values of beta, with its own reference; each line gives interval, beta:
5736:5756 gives 5739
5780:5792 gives 5785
